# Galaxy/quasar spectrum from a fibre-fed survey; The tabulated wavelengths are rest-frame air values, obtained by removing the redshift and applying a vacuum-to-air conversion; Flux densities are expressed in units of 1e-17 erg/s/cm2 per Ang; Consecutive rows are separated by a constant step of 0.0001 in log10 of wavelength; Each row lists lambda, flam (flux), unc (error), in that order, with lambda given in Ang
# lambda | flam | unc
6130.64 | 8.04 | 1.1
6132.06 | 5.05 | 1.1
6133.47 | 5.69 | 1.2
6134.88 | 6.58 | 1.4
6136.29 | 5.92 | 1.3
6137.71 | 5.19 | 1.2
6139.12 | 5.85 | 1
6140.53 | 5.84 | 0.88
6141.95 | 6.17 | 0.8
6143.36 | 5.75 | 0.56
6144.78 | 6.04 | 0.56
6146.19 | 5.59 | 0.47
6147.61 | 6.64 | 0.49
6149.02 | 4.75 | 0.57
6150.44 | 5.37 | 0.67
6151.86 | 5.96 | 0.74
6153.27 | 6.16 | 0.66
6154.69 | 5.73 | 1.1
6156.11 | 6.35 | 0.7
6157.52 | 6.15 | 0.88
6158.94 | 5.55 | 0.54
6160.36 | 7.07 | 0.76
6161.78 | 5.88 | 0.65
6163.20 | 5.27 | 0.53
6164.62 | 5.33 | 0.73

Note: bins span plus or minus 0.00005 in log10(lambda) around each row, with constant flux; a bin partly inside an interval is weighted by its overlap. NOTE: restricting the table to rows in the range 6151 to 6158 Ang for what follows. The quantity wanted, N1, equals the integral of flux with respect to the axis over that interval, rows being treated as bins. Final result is 42.4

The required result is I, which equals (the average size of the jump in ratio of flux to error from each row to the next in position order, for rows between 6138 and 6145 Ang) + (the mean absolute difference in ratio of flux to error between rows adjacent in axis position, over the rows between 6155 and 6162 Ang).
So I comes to 2.9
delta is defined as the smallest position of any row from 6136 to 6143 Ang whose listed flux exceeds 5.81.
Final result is 6136.29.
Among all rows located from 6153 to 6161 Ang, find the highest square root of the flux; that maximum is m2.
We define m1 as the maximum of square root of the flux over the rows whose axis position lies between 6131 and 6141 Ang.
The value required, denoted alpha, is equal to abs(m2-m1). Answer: 0.09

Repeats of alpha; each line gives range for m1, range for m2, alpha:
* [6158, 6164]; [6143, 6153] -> 0.08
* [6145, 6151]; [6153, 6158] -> 0.06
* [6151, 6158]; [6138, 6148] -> 0.06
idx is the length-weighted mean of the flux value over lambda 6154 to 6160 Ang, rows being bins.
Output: 6.01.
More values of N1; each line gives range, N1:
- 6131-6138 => 40.8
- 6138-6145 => 41.2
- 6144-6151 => 39.8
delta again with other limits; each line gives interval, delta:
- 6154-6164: 6156.11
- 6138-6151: 6139.12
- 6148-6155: 6151.86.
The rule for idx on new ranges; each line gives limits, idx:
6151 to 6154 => 6.02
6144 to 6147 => 5.83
